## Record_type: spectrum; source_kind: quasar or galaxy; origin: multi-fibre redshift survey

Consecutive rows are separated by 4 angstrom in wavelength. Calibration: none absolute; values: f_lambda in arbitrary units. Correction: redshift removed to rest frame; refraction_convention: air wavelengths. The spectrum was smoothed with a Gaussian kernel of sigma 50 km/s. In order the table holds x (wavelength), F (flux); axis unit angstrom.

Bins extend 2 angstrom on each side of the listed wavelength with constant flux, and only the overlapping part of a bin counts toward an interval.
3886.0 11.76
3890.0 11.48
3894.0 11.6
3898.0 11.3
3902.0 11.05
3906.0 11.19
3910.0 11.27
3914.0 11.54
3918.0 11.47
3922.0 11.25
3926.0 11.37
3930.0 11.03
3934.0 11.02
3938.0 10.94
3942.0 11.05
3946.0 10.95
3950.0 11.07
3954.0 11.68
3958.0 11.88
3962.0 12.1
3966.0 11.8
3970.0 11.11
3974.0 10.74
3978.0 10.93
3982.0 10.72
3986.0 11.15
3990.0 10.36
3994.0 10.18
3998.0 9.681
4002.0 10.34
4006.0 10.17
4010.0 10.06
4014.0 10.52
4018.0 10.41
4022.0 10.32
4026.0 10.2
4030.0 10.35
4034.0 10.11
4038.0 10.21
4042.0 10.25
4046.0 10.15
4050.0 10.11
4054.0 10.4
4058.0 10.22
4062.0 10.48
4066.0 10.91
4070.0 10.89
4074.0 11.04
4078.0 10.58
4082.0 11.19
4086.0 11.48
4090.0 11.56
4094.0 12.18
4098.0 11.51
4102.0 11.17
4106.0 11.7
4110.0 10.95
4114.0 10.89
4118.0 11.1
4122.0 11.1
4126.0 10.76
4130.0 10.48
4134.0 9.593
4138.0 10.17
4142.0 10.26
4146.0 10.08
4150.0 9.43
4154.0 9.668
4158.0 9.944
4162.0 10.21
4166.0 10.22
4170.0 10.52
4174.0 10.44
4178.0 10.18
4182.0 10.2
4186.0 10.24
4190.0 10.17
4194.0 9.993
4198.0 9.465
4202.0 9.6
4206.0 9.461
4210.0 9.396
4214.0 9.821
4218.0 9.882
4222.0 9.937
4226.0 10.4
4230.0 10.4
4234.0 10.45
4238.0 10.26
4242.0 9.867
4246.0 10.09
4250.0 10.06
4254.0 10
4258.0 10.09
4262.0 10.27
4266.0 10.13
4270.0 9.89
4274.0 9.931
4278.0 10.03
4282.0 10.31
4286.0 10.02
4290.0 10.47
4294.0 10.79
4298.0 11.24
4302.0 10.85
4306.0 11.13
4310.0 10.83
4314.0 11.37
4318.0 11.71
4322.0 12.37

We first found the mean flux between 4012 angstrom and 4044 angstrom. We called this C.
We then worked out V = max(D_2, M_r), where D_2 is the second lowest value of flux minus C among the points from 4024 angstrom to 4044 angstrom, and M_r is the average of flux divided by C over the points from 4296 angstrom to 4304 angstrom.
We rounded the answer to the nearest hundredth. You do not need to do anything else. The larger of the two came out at 1.07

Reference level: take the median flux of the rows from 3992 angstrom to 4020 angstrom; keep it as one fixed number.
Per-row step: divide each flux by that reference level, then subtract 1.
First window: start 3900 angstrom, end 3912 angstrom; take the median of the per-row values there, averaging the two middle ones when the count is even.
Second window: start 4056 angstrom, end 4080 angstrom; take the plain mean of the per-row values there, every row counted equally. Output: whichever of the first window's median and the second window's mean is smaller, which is 0.050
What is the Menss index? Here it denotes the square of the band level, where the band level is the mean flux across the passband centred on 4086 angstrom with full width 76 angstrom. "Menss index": 122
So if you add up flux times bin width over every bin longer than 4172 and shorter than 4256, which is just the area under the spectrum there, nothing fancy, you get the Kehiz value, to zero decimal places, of 841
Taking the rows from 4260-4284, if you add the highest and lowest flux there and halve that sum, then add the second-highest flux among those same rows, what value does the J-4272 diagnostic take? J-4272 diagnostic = 20.4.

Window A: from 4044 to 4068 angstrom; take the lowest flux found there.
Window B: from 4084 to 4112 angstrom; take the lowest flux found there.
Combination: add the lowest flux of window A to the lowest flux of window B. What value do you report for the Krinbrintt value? 21.1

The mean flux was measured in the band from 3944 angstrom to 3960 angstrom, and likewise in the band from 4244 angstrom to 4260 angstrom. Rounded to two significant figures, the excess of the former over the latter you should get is 1.3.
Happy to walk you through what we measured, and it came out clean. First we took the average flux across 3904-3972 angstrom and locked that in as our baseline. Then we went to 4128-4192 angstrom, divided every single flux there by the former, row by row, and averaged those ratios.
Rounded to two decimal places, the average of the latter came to 0.89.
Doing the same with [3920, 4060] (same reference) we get 0.94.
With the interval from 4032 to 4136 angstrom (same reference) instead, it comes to 0.95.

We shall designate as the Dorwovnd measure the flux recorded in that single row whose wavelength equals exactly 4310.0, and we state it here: 10.83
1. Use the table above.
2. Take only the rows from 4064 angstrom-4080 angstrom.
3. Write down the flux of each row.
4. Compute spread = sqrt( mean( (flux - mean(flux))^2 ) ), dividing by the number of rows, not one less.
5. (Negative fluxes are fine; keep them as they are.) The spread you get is 0.17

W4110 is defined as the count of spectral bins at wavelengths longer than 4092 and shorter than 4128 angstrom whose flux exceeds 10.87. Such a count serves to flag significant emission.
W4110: 8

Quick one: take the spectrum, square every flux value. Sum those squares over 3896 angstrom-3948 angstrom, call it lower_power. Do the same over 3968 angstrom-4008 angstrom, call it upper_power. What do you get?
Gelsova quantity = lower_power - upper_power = 515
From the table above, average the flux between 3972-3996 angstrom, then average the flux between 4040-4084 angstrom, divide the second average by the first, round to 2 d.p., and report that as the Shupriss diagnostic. 0.99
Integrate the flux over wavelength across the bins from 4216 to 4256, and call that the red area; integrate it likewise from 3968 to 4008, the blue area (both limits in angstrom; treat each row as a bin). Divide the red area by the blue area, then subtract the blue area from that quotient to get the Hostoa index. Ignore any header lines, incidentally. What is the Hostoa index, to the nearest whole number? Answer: -421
